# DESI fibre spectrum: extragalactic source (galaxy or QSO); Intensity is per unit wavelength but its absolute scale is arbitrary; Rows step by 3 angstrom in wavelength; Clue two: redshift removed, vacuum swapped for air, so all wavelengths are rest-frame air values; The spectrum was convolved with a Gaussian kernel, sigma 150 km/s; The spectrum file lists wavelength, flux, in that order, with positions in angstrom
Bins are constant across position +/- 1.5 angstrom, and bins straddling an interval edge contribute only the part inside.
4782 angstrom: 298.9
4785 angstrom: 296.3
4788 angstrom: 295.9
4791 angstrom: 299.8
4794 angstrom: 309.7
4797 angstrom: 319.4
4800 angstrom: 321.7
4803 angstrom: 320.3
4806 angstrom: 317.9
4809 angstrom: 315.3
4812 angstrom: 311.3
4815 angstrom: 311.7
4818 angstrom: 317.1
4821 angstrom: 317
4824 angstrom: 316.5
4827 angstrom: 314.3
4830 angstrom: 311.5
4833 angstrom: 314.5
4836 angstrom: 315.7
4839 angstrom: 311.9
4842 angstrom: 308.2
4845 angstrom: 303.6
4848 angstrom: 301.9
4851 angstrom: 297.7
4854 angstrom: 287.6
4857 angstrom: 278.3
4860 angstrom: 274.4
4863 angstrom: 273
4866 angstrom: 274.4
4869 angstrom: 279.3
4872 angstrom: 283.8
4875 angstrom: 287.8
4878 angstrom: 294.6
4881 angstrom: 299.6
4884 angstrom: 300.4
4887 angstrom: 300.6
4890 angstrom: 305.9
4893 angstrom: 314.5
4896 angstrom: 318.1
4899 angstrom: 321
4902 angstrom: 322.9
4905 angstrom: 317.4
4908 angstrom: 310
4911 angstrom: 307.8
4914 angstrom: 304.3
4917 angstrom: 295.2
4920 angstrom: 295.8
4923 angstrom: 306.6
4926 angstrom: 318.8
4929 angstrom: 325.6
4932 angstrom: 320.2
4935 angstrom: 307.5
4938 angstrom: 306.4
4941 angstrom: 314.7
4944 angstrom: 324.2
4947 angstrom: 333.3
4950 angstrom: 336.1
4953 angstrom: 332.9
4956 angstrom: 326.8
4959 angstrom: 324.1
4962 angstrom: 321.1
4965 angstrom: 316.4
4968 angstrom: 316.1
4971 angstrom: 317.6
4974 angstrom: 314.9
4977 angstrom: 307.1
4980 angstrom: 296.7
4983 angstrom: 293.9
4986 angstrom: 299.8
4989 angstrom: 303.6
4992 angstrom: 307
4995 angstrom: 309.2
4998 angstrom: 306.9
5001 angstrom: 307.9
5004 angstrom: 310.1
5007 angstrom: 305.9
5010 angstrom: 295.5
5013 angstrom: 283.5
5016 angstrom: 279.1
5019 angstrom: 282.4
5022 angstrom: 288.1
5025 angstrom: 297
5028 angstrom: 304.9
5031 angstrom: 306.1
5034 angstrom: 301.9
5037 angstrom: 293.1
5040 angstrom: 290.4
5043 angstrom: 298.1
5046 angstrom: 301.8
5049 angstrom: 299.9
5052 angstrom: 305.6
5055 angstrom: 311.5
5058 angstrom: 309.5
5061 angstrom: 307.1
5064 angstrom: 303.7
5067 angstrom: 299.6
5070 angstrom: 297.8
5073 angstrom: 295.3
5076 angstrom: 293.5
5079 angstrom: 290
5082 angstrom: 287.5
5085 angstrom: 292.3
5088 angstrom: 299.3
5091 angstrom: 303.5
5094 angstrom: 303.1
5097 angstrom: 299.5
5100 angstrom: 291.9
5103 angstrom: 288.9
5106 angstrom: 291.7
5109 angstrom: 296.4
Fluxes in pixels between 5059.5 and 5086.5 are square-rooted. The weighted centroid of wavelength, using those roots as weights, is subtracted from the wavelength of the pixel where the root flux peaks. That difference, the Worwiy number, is -11.9 angstrom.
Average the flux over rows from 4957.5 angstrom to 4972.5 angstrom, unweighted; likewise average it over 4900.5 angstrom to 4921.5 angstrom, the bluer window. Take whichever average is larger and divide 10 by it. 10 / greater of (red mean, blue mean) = 0.0313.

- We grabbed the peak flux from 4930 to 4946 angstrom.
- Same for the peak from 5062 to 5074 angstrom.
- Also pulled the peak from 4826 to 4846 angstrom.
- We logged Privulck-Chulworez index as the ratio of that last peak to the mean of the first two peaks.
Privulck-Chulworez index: 1.01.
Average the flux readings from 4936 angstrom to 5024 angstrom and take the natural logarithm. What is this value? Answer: 5.73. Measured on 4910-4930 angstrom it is 5.73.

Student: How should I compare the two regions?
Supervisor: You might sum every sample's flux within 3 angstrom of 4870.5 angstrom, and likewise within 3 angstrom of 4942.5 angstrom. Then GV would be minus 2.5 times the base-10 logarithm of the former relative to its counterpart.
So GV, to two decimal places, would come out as 0.14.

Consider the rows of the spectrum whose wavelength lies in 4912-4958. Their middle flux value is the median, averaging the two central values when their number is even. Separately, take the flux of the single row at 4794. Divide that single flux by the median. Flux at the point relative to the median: 0.971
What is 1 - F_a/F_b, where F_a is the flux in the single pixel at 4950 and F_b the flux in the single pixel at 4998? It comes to -0.10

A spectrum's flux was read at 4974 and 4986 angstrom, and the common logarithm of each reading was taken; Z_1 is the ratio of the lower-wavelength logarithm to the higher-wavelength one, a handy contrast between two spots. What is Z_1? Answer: 1.01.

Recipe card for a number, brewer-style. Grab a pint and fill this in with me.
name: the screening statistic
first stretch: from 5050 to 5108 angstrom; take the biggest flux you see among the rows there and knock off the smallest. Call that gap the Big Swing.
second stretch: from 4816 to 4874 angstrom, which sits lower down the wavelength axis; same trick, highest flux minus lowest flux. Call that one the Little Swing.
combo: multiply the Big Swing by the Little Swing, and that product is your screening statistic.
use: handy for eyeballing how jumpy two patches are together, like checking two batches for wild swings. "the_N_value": 1058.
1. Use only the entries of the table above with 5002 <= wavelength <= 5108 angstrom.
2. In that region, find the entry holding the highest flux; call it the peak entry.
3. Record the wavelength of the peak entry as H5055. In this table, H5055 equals 5055 angstrom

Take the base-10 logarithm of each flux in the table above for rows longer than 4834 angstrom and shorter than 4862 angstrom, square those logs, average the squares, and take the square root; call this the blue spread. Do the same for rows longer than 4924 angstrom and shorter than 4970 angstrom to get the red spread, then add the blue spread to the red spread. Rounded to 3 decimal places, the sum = 4.981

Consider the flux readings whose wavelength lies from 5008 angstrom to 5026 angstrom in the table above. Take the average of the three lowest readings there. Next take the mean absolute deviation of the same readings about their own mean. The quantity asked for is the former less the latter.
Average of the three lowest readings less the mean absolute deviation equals 276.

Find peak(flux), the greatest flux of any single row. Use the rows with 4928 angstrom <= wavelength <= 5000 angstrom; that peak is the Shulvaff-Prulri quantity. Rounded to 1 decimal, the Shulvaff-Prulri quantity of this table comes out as 336.1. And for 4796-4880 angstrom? 321.7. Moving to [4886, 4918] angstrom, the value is 322.9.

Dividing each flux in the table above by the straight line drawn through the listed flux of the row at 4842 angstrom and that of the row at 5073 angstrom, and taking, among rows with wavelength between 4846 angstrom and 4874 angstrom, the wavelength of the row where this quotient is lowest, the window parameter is 4863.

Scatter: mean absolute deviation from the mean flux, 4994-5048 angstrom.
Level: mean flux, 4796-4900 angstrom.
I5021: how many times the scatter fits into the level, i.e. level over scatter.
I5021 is 37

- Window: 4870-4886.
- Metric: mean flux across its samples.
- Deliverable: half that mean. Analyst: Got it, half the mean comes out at 147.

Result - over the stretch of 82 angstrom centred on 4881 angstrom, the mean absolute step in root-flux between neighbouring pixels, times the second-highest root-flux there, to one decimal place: 2.3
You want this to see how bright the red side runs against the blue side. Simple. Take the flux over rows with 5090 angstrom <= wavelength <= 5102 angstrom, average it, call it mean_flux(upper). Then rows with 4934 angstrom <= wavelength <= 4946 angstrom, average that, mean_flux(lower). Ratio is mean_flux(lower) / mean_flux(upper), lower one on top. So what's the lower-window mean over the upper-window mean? 1.05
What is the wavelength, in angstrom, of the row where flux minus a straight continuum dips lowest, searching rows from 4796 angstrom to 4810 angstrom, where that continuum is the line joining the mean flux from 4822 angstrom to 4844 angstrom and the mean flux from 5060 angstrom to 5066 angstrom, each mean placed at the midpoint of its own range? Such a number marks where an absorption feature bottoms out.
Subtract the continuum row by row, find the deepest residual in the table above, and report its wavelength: 4809 angstrom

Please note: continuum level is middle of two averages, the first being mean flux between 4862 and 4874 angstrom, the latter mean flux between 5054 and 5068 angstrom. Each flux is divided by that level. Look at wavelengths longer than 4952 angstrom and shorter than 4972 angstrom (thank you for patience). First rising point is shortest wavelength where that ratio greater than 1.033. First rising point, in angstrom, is 4953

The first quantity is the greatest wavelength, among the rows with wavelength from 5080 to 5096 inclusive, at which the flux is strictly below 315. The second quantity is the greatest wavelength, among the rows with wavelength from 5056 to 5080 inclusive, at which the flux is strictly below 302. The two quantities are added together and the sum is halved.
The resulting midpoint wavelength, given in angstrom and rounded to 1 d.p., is 5086.5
